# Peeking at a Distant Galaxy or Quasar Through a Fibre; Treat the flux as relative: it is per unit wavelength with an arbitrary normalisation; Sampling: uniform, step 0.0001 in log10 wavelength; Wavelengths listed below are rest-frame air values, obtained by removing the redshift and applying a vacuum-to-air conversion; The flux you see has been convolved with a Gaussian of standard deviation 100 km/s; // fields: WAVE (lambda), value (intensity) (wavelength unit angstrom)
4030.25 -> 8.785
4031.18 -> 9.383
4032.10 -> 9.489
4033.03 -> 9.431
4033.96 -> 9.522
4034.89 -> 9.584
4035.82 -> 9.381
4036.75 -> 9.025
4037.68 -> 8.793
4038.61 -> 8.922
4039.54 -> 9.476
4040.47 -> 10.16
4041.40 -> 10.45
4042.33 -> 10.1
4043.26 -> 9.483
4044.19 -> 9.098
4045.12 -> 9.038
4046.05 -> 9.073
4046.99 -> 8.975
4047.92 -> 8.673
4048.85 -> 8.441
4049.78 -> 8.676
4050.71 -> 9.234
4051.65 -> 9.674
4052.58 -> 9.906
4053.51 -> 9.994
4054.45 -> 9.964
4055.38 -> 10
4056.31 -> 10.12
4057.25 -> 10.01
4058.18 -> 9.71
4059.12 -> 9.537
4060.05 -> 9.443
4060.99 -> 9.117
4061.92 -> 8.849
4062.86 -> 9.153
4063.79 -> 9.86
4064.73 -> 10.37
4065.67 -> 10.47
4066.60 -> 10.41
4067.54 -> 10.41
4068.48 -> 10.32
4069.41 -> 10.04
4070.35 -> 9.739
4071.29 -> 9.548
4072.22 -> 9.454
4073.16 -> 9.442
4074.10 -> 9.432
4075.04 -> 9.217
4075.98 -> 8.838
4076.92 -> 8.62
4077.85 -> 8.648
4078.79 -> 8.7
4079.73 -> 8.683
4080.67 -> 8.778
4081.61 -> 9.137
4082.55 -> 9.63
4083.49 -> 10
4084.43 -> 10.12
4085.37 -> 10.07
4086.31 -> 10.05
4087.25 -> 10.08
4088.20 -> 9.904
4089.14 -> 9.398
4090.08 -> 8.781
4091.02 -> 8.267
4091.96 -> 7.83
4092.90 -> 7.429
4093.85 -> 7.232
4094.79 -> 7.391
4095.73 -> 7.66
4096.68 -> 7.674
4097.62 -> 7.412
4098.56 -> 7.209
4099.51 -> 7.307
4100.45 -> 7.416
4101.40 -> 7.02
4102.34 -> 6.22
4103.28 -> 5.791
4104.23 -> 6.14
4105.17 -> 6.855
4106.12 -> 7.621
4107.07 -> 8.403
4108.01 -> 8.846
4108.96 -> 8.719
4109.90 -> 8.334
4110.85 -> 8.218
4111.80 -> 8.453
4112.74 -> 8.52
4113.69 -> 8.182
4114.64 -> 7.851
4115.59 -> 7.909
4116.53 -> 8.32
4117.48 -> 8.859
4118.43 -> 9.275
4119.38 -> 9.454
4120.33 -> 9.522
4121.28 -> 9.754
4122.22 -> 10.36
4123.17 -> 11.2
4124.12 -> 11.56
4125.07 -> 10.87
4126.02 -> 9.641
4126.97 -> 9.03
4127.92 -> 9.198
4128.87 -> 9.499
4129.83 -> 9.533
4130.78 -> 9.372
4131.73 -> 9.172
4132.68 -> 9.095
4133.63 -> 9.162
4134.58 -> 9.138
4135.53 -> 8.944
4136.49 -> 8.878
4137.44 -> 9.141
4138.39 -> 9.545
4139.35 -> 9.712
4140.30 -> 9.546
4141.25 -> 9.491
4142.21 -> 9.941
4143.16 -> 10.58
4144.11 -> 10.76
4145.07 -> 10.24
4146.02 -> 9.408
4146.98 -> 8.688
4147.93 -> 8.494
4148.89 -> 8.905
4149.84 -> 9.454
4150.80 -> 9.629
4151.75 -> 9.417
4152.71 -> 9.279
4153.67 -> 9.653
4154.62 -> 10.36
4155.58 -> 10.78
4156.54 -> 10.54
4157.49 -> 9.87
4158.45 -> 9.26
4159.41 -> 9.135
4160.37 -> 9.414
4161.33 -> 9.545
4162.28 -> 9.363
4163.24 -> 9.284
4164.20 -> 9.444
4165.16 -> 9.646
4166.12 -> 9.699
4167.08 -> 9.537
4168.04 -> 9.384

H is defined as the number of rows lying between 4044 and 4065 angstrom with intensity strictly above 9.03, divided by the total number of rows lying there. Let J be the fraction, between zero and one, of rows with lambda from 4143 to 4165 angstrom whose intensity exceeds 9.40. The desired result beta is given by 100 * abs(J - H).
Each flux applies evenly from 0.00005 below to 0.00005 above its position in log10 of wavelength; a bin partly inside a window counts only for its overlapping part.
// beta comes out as 13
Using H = 0.78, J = 0.65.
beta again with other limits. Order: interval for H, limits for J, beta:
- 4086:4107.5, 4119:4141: 39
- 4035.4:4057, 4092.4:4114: 70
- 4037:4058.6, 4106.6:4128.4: 39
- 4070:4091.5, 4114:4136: 22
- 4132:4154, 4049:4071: 0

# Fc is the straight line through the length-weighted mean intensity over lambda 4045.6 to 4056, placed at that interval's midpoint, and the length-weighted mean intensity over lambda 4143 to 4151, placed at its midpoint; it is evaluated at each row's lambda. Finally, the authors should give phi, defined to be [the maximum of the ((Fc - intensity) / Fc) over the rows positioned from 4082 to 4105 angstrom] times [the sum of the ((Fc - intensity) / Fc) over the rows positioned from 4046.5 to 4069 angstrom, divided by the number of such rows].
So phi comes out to -0.012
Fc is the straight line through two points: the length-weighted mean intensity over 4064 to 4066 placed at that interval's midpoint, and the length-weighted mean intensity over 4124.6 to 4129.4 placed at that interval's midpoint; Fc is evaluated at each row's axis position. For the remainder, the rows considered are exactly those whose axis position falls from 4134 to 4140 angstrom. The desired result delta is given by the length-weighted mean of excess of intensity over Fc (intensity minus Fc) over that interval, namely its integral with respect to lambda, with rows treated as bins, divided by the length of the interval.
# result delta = -0.3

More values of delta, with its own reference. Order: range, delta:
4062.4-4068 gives -0.2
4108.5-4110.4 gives -1.3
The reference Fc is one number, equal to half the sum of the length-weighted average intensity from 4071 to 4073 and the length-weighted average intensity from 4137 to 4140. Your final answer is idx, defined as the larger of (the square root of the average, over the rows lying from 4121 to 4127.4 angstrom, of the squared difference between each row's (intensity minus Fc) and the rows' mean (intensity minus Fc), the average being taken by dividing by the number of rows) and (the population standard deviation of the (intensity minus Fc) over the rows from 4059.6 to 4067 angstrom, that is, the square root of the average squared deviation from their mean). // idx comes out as 0.8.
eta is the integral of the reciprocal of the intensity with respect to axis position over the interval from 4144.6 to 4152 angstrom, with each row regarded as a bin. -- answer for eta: 0.80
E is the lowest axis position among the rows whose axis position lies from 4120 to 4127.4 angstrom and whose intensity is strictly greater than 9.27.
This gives 4120.33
